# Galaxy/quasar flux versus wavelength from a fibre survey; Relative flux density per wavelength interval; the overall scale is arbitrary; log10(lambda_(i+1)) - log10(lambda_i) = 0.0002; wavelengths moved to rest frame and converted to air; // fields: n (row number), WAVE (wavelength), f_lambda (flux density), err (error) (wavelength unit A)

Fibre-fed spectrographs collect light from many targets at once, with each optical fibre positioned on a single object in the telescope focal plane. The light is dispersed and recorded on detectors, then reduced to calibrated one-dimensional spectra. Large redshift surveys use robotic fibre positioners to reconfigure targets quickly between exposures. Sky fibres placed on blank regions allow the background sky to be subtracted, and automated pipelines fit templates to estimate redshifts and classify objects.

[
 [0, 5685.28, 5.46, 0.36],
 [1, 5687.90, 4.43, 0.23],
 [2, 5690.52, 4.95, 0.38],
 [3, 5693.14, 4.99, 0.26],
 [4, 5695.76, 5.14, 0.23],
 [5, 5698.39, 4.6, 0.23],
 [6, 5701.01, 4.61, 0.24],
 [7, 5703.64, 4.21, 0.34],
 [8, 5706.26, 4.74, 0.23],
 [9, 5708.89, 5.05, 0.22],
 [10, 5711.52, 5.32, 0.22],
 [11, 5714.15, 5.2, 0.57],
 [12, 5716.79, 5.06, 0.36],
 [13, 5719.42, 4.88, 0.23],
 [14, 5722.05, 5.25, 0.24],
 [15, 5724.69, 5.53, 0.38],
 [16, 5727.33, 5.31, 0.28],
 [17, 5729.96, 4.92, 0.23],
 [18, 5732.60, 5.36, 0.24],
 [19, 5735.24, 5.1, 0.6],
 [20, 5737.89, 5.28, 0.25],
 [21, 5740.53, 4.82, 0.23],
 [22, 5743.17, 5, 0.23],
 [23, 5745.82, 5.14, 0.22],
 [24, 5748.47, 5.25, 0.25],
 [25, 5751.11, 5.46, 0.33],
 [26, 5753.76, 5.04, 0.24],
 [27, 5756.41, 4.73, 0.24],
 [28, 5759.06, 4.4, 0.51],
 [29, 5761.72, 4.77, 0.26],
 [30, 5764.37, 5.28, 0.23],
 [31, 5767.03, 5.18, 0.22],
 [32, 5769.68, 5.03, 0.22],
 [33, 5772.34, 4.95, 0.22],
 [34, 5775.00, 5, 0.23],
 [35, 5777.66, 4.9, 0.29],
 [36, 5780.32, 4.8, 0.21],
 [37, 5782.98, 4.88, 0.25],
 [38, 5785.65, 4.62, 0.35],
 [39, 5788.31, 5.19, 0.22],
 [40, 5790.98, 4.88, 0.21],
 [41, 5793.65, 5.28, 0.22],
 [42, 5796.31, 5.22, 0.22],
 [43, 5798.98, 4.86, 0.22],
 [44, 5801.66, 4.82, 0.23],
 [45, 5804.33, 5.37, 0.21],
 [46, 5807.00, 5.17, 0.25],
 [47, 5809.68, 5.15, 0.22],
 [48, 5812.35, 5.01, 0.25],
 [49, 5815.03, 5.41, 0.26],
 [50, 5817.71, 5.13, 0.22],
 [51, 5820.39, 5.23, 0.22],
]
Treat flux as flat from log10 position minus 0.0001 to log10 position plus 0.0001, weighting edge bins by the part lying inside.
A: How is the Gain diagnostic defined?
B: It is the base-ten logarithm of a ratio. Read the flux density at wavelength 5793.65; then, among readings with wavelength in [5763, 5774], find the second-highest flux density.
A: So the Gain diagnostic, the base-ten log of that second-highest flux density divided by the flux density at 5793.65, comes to -0.01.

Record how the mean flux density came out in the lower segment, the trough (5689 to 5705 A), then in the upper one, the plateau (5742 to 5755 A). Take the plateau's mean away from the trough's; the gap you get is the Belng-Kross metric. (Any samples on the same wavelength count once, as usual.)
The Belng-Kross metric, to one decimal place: -0.4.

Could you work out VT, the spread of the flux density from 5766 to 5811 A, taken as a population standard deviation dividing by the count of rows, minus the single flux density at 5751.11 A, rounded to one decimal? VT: -5.3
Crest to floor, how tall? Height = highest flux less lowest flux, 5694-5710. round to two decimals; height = 0.93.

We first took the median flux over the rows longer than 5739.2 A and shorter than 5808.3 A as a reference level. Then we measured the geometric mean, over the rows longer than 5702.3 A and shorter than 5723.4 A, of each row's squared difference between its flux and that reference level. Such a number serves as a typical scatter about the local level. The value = 0.033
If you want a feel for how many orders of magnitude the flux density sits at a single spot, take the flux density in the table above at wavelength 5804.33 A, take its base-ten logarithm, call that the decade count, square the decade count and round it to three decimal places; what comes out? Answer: 0.533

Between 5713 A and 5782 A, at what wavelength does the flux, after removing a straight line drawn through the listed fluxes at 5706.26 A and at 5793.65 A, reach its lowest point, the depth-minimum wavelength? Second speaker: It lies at 5759.06 A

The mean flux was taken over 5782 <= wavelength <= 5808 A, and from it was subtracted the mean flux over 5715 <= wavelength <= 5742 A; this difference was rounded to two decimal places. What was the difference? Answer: -0.12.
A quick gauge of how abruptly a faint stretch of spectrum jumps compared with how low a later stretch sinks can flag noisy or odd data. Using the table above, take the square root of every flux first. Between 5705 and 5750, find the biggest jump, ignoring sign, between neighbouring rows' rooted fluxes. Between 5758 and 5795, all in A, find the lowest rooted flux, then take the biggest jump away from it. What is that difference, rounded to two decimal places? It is 2.00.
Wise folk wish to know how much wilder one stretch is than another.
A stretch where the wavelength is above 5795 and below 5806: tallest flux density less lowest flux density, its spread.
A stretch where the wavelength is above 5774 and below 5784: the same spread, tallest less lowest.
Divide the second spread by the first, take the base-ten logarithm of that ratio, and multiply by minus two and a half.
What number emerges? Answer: 1.1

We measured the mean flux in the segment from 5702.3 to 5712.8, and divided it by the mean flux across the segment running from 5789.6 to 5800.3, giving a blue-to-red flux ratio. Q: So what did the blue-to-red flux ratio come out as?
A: 0.95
